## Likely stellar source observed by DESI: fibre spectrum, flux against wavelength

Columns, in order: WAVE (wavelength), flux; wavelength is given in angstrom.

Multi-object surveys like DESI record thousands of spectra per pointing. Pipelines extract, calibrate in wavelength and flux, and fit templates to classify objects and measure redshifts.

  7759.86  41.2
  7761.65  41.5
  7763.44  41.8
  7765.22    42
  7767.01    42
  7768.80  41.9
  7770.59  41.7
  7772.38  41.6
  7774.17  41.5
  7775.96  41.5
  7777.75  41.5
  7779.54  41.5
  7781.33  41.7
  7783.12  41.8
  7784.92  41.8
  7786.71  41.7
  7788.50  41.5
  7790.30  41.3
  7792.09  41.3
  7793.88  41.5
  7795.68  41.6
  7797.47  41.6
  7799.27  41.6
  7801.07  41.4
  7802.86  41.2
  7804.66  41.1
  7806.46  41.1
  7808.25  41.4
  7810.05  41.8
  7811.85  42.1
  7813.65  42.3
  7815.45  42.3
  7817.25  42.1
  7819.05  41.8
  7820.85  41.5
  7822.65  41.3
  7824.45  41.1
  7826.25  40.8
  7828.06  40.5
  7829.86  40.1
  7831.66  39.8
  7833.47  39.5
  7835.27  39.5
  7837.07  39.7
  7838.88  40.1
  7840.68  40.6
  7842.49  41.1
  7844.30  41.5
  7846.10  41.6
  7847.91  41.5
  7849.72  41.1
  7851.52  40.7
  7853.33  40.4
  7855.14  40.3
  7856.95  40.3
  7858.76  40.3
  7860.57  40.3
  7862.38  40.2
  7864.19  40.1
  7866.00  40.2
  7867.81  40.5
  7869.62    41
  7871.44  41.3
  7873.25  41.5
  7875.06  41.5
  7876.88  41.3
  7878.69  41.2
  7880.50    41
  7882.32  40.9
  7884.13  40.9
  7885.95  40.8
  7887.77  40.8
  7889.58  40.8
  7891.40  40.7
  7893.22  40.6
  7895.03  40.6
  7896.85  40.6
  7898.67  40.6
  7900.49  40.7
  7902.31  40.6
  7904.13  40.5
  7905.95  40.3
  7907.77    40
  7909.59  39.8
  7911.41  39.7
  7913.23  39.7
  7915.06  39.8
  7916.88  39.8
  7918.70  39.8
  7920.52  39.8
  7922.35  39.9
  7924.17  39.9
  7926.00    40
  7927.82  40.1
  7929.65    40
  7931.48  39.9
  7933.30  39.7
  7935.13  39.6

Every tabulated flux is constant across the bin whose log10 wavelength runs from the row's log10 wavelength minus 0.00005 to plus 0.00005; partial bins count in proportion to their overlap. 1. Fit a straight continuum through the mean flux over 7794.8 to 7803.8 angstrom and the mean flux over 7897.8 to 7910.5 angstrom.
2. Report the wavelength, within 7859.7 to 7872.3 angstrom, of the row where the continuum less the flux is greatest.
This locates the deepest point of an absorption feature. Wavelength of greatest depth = 7864.19 angstrom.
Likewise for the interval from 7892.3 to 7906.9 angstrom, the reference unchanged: 7905.95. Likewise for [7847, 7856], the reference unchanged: 7855.14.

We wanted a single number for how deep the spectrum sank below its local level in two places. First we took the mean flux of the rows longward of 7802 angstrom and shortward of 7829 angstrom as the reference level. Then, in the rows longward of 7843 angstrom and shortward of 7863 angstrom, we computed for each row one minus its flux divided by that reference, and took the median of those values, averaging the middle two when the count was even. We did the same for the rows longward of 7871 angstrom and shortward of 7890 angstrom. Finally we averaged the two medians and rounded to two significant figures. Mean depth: 0.019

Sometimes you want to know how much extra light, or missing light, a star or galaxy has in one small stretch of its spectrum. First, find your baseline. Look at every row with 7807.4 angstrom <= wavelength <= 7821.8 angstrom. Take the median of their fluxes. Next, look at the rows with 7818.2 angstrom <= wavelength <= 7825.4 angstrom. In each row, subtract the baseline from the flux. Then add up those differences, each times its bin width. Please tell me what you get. -4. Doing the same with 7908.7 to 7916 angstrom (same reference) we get -16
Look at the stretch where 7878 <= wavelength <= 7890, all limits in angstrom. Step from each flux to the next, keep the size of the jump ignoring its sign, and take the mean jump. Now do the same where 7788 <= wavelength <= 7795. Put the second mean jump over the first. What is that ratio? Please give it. 2.0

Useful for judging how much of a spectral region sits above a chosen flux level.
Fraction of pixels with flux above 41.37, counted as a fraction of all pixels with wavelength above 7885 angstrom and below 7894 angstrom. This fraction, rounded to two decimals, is 0.00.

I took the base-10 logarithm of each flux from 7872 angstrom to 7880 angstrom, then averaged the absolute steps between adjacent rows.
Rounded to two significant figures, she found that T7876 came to 0.0011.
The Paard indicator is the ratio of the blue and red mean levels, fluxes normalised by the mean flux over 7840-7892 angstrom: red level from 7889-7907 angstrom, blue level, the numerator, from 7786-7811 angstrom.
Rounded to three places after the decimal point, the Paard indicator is 1.021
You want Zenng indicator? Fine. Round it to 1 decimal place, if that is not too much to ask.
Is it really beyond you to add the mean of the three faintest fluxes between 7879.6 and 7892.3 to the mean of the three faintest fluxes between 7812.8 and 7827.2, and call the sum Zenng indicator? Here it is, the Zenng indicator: 81.8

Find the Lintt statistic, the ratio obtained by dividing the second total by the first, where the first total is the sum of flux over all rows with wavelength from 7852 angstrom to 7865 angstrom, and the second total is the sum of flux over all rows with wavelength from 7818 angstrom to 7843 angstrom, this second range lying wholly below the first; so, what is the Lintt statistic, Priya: 2.0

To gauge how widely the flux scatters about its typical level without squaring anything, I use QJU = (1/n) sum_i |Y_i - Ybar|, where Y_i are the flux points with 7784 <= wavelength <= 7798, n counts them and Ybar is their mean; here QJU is 0.14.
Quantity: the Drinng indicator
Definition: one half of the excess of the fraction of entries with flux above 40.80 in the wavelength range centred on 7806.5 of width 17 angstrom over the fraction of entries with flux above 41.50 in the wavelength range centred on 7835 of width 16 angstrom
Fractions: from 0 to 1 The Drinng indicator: 0.50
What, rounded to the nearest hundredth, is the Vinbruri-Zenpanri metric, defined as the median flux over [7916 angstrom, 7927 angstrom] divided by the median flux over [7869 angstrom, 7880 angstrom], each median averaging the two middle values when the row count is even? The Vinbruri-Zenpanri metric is 0.96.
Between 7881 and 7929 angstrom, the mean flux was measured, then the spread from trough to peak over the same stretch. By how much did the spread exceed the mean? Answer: -39.1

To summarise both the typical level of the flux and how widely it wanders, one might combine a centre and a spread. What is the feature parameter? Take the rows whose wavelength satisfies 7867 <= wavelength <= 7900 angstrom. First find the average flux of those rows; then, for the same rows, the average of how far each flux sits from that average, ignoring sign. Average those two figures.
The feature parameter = 20.6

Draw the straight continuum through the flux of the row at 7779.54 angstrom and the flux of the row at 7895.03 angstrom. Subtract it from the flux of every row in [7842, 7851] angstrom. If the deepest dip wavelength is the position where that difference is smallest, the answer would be 7842.49 angstrom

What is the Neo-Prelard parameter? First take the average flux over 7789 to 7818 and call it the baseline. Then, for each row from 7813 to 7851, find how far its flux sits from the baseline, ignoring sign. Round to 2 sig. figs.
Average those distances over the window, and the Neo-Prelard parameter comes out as 0.86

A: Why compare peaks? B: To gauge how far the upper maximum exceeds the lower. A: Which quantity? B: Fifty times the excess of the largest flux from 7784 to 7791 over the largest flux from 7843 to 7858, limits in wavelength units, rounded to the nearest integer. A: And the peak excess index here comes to 10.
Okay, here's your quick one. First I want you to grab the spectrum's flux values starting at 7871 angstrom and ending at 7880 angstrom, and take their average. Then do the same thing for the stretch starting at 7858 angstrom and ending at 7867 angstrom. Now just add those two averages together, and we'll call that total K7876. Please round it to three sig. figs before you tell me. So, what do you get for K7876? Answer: 81.6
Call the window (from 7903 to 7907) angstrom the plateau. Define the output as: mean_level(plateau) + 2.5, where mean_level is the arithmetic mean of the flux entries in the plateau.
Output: 42.9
